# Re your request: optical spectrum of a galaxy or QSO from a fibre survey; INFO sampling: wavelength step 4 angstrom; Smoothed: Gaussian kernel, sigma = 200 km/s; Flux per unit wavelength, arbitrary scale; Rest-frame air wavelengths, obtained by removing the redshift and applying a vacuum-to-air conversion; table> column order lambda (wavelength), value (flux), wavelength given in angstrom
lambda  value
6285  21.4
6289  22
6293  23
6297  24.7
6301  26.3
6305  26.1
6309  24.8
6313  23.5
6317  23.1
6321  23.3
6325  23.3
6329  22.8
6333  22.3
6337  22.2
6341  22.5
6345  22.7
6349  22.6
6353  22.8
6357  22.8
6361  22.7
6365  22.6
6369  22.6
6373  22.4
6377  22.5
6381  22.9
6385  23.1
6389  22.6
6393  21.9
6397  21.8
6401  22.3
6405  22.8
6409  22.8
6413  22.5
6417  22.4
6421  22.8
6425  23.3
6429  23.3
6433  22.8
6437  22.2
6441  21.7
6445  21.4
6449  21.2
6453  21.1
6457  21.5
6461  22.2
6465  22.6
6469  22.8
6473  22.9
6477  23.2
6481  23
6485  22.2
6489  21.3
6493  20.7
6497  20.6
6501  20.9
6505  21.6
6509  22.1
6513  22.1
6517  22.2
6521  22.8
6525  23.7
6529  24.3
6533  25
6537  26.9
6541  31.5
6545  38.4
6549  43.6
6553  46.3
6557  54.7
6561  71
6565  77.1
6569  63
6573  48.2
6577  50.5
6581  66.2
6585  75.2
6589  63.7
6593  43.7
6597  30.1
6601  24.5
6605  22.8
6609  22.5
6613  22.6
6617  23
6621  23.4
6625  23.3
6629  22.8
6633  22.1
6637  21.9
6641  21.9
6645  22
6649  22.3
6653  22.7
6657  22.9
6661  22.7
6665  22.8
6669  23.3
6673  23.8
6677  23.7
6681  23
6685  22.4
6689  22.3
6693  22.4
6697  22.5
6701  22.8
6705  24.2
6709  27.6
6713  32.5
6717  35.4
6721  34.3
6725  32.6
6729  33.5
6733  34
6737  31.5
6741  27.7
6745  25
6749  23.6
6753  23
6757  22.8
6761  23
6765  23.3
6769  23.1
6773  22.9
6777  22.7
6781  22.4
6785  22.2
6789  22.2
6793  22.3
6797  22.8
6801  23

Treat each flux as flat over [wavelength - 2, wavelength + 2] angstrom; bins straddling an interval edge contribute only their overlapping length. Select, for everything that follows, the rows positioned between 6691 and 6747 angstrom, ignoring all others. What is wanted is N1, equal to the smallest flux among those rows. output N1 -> 22.4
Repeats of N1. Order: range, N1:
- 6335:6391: 22.2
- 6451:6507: 20.6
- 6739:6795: 22.2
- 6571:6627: 22.5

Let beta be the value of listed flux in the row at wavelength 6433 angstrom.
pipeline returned 22.8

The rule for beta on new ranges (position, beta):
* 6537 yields 26.9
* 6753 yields 23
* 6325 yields 23.3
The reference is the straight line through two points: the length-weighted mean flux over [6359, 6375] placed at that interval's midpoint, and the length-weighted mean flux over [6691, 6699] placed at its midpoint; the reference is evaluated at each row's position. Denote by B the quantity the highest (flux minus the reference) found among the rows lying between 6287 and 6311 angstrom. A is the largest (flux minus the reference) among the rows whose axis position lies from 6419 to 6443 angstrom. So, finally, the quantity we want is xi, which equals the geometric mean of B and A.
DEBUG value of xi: 2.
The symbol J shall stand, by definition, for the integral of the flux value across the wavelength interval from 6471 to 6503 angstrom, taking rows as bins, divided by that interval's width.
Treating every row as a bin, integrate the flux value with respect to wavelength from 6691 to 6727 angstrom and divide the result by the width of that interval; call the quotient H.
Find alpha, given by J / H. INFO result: 0.77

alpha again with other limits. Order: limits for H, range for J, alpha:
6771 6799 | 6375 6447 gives 1.00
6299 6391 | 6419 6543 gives 0.98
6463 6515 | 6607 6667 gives 1.03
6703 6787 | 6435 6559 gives 0.95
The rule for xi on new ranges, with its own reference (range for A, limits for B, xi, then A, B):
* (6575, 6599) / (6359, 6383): 4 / 53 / 0.3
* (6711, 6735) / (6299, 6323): 7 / 13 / 3.7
